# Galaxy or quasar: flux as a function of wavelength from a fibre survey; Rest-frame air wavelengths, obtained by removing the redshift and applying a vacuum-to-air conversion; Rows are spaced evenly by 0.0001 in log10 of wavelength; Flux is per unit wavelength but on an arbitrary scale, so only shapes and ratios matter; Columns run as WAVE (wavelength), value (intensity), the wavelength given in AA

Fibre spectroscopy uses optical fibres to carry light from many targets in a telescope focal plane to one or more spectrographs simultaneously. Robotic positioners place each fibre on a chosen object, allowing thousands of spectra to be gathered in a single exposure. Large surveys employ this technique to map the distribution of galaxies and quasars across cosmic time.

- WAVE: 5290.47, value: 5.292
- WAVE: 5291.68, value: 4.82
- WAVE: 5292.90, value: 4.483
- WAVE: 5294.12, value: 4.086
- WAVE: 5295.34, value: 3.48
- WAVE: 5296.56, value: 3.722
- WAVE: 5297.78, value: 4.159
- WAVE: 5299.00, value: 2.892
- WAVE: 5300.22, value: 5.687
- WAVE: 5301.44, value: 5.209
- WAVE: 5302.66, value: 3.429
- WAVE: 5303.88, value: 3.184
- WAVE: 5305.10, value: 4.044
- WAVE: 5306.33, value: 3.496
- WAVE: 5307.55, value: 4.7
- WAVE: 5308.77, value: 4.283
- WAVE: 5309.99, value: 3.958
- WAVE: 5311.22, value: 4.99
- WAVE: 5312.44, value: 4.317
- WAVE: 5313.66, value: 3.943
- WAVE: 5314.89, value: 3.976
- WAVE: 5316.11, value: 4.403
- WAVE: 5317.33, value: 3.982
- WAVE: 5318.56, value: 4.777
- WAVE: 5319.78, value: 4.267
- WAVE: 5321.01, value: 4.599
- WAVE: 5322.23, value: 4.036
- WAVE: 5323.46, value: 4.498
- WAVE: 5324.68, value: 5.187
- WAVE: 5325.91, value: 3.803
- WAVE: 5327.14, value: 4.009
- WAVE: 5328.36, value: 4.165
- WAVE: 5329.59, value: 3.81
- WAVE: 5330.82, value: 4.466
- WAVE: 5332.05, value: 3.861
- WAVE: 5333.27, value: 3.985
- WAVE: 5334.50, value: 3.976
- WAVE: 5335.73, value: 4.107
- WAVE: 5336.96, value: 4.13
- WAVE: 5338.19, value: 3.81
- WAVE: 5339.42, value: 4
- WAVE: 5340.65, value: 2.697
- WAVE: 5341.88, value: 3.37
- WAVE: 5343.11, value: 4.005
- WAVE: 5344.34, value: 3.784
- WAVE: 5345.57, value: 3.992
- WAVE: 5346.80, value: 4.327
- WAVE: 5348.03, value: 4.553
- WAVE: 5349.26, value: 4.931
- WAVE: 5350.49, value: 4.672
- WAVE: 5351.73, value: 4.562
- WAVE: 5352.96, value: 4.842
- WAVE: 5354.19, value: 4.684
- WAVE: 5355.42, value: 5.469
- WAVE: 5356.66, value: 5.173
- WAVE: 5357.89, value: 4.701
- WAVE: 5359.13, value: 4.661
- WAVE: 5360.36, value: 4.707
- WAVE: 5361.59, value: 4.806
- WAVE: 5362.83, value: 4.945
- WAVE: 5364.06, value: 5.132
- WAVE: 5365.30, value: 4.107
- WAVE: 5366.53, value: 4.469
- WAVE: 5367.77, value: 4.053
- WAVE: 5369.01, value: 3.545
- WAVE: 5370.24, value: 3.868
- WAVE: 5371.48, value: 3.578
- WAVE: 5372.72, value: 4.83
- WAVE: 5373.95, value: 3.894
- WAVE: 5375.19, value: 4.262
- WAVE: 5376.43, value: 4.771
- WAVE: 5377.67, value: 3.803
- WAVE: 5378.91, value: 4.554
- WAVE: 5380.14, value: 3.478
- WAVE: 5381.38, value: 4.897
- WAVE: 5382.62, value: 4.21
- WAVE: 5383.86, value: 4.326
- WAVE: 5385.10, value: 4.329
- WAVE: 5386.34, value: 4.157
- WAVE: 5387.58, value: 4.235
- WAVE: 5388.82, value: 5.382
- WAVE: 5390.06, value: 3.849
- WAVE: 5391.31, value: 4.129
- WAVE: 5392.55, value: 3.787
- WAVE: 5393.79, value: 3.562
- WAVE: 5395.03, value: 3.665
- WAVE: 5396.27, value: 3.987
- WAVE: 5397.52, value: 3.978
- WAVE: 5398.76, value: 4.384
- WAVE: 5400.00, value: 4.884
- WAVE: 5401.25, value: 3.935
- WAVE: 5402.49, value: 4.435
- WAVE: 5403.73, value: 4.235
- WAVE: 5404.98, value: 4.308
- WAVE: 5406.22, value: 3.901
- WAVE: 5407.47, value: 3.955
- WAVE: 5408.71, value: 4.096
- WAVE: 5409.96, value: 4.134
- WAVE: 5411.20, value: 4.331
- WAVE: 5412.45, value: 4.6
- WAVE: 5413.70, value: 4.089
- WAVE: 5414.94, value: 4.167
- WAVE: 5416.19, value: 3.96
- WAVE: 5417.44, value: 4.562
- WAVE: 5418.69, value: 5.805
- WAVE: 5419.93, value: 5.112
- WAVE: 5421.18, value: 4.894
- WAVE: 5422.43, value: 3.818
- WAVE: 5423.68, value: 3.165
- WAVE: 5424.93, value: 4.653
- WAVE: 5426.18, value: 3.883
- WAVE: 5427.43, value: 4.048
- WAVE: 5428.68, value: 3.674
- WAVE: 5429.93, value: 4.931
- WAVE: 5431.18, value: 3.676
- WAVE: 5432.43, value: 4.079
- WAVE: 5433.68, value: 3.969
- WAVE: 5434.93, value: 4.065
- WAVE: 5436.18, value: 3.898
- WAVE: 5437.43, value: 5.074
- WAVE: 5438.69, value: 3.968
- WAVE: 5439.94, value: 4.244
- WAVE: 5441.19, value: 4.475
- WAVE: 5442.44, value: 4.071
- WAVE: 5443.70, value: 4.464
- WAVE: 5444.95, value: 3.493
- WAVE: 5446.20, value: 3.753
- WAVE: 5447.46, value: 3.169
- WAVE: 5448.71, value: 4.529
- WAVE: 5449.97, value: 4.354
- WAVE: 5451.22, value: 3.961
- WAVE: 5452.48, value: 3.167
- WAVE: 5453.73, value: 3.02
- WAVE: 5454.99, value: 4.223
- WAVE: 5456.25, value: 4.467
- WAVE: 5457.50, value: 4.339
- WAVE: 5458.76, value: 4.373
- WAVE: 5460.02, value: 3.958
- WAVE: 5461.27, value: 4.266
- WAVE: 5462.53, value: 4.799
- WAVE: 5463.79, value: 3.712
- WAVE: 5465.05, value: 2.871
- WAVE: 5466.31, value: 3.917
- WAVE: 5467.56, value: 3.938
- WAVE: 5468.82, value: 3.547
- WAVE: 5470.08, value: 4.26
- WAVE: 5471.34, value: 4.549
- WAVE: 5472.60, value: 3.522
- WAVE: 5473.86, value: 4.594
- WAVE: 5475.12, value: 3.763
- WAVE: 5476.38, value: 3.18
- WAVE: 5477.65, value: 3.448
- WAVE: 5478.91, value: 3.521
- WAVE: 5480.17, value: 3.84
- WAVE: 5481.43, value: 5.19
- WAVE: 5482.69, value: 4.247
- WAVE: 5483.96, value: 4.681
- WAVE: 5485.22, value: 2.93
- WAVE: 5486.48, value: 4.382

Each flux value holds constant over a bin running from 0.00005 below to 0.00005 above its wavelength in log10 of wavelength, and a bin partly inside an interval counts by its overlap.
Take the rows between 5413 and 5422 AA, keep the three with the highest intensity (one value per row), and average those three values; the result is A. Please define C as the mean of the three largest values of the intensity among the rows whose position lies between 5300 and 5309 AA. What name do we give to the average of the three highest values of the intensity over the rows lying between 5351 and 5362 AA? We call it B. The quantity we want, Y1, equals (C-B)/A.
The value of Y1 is 0.007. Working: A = 5.3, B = 5.16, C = 5.2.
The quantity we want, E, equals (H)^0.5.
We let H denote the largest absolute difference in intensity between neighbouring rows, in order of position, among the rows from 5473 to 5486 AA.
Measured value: 1.32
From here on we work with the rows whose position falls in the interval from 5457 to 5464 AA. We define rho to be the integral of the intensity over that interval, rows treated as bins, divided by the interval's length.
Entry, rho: 4.27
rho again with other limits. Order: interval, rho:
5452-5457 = 3.75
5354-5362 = 4.90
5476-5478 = 3.30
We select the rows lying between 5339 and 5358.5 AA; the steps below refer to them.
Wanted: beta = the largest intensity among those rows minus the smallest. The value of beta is 2.77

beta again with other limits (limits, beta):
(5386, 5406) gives 1.82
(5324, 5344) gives 2.49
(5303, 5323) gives 1.81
